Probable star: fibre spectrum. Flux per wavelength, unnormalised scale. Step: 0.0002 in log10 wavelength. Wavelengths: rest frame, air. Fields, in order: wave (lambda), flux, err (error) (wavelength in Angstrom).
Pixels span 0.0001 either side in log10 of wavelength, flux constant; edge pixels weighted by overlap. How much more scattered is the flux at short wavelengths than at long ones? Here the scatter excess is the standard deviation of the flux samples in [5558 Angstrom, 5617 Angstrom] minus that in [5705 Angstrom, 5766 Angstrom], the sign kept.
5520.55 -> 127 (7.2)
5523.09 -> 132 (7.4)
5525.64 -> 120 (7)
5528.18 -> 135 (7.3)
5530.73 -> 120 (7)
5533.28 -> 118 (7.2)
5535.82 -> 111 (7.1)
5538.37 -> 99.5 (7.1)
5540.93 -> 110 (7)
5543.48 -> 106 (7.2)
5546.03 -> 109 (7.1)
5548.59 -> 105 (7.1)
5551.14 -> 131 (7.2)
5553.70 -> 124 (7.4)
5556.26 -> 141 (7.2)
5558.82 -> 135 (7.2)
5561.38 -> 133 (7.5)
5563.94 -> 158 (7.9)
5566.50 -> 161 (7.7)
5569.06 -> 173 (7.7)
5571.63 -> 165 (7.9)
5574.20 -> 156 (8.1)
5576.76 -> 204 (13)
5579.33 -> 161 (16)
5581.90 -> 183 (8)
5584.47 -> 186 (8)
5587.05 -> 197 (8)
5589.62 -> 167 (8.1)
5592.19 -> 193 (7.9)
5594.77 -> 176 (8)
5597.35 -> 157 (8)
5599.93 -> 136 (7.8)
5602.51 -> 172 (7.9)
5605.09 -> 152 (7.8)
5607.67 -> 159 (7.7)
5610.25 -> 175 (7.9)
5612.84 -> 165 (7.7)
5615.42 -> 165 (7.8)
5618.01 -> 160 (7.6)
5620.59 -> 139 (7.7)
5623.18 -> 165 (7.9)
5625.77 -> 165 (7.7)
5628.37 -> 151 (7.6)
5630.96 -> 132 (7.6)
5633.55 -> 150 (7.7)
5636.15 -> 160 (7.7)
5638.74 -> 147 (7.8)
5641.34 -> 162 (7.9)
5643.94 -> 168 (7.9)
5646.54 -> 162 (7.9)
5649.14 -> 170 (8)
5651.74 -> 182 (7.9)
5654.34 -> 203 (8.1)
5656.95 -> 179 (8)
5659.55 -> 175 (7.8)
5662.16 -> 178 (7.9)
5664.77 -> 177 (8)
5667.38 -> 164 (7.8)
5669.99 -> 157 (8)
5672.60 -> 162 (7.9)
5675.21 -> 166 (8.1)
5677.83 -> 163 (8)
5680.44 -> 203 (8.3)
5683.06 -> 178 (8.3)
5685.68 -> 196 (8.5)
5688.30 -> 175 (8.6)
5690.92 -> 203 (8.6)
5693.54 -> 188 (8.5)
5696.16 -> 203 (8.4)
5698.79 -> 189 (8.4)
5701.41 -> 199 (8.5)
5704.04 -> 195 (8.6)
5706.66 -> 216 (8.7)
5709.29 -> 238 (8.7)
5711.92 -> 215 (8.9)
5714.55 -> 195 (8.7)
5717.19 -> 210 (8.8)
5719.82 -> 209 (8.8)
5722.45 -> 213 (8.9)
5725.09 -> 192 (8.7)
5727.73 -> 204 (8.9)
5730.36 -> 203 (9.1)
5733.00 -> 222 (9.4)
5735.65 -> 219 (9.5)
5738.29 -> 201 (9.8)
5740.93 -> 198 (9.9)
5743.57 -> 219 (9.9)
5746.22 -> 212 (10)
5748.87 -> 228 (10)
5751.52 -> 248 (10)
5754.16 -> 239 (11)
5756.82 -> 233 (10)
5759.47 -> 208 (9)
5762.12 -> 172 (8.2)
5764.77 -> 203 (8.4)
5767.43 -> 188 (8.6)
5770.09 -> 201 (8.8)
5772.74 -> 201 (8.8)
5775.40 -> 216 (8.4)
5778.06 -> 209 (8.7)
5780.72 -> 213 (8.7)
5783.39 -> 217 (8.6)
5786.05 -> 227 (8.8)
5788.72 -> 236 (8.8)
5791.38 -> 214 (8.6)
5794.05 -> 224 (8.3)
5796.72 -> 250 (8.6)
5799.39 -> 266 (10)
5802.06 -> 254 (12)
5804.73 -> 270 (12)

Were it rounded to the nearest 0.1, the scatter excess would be 1.4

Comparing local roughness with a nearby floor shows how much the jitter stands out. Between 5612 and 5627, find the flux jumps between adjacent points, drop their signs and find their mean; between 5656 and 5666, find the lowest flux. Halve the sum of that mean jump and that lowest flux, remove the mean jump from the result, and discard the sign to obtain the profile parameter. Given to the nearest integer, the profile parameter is 82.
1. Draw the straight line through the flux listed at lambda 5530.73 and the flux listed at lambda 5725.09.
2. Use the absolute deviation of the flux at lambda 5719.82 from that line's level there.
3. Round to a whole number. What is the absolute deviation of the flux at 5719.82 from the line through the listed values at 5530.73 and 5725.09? 19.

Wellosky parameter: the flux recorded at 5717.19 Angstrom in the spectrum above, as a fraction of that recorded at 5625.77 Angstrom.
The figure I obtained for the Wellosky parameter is 1.3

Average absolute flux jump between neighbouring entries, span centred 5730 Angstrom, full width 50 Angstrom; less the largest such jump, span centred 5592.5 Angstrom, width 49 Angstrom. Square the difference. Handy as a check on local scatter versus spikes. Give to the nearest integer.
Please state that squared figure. 1221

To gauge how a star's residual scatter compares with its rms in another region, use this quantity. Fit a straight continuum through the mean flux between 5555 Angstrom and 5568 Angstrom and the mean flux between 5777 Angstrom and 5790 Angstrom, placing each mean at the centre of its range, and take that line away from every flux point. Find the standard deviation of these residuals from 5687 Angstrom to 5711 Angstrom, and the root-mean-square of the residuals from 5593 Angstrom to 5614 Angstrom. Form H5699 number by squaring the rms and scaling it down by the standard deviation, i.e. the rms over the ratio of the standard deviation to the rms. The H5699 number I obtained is 10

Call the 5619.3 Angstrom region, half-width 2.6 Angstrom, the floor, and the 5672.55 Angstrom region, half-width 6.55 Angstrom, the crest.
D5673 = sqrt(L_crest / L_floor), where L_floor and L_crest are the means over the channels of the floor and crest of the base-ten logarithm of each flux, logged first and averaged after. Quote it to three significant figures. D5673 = 1.01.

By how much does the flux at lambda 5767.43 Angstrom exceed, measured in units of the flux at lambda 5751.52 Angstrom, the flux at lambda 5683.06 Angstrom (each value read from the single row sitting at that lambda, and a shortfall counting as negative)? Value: 0.0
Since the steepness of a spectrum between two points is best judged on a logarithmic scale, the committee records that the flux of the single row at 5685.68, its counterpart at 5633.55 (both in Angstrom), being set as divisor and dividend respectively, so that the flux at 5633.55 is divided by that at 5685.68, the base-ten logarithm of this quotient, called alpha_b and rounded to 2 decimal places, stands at -0.12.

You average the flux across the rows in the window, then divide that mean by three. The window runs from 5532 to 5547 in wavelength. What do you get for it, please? 36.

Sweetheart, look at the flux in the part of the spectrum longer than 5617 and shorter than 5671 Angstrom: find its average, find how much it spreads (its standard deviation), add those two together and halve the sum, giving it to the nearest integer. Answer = 90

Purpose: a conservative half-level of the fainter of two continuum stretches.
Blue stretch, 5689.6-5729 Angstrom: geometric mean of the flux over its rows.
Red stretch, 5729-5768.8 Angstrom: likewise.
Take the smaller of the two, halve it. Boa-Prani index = 102.1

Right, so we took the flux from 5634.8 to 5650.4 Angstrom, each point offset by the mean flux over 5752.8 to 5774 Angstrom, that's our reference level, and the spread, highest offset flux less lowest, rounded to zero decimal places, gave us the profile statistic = 23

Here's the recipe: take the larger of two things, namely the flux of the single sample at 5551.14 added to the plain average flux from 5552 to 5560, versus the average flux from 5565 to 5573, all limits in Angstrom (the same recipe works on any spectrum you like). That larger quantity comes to 264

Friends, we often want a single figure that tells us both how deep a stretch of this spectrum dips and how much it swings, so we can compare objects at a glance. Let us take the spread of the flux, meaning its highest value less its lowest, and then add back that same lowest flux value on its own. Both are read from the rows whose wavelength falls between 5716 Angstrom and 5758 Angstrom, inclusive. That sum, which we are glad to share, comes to 248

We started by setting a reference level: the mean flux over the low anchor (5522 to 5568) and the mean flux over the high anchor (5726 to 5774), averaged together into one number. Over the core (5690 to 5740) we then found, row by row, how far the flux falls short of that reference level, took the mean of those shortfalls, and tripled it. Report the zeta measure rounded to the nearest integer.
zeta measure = -114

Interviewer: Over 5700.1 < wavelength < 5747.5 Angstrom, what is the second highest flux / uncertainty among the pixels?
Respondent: 24.8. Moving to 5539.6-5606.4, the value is 24.4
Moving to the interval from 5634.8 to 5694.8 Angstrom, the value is 24.5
